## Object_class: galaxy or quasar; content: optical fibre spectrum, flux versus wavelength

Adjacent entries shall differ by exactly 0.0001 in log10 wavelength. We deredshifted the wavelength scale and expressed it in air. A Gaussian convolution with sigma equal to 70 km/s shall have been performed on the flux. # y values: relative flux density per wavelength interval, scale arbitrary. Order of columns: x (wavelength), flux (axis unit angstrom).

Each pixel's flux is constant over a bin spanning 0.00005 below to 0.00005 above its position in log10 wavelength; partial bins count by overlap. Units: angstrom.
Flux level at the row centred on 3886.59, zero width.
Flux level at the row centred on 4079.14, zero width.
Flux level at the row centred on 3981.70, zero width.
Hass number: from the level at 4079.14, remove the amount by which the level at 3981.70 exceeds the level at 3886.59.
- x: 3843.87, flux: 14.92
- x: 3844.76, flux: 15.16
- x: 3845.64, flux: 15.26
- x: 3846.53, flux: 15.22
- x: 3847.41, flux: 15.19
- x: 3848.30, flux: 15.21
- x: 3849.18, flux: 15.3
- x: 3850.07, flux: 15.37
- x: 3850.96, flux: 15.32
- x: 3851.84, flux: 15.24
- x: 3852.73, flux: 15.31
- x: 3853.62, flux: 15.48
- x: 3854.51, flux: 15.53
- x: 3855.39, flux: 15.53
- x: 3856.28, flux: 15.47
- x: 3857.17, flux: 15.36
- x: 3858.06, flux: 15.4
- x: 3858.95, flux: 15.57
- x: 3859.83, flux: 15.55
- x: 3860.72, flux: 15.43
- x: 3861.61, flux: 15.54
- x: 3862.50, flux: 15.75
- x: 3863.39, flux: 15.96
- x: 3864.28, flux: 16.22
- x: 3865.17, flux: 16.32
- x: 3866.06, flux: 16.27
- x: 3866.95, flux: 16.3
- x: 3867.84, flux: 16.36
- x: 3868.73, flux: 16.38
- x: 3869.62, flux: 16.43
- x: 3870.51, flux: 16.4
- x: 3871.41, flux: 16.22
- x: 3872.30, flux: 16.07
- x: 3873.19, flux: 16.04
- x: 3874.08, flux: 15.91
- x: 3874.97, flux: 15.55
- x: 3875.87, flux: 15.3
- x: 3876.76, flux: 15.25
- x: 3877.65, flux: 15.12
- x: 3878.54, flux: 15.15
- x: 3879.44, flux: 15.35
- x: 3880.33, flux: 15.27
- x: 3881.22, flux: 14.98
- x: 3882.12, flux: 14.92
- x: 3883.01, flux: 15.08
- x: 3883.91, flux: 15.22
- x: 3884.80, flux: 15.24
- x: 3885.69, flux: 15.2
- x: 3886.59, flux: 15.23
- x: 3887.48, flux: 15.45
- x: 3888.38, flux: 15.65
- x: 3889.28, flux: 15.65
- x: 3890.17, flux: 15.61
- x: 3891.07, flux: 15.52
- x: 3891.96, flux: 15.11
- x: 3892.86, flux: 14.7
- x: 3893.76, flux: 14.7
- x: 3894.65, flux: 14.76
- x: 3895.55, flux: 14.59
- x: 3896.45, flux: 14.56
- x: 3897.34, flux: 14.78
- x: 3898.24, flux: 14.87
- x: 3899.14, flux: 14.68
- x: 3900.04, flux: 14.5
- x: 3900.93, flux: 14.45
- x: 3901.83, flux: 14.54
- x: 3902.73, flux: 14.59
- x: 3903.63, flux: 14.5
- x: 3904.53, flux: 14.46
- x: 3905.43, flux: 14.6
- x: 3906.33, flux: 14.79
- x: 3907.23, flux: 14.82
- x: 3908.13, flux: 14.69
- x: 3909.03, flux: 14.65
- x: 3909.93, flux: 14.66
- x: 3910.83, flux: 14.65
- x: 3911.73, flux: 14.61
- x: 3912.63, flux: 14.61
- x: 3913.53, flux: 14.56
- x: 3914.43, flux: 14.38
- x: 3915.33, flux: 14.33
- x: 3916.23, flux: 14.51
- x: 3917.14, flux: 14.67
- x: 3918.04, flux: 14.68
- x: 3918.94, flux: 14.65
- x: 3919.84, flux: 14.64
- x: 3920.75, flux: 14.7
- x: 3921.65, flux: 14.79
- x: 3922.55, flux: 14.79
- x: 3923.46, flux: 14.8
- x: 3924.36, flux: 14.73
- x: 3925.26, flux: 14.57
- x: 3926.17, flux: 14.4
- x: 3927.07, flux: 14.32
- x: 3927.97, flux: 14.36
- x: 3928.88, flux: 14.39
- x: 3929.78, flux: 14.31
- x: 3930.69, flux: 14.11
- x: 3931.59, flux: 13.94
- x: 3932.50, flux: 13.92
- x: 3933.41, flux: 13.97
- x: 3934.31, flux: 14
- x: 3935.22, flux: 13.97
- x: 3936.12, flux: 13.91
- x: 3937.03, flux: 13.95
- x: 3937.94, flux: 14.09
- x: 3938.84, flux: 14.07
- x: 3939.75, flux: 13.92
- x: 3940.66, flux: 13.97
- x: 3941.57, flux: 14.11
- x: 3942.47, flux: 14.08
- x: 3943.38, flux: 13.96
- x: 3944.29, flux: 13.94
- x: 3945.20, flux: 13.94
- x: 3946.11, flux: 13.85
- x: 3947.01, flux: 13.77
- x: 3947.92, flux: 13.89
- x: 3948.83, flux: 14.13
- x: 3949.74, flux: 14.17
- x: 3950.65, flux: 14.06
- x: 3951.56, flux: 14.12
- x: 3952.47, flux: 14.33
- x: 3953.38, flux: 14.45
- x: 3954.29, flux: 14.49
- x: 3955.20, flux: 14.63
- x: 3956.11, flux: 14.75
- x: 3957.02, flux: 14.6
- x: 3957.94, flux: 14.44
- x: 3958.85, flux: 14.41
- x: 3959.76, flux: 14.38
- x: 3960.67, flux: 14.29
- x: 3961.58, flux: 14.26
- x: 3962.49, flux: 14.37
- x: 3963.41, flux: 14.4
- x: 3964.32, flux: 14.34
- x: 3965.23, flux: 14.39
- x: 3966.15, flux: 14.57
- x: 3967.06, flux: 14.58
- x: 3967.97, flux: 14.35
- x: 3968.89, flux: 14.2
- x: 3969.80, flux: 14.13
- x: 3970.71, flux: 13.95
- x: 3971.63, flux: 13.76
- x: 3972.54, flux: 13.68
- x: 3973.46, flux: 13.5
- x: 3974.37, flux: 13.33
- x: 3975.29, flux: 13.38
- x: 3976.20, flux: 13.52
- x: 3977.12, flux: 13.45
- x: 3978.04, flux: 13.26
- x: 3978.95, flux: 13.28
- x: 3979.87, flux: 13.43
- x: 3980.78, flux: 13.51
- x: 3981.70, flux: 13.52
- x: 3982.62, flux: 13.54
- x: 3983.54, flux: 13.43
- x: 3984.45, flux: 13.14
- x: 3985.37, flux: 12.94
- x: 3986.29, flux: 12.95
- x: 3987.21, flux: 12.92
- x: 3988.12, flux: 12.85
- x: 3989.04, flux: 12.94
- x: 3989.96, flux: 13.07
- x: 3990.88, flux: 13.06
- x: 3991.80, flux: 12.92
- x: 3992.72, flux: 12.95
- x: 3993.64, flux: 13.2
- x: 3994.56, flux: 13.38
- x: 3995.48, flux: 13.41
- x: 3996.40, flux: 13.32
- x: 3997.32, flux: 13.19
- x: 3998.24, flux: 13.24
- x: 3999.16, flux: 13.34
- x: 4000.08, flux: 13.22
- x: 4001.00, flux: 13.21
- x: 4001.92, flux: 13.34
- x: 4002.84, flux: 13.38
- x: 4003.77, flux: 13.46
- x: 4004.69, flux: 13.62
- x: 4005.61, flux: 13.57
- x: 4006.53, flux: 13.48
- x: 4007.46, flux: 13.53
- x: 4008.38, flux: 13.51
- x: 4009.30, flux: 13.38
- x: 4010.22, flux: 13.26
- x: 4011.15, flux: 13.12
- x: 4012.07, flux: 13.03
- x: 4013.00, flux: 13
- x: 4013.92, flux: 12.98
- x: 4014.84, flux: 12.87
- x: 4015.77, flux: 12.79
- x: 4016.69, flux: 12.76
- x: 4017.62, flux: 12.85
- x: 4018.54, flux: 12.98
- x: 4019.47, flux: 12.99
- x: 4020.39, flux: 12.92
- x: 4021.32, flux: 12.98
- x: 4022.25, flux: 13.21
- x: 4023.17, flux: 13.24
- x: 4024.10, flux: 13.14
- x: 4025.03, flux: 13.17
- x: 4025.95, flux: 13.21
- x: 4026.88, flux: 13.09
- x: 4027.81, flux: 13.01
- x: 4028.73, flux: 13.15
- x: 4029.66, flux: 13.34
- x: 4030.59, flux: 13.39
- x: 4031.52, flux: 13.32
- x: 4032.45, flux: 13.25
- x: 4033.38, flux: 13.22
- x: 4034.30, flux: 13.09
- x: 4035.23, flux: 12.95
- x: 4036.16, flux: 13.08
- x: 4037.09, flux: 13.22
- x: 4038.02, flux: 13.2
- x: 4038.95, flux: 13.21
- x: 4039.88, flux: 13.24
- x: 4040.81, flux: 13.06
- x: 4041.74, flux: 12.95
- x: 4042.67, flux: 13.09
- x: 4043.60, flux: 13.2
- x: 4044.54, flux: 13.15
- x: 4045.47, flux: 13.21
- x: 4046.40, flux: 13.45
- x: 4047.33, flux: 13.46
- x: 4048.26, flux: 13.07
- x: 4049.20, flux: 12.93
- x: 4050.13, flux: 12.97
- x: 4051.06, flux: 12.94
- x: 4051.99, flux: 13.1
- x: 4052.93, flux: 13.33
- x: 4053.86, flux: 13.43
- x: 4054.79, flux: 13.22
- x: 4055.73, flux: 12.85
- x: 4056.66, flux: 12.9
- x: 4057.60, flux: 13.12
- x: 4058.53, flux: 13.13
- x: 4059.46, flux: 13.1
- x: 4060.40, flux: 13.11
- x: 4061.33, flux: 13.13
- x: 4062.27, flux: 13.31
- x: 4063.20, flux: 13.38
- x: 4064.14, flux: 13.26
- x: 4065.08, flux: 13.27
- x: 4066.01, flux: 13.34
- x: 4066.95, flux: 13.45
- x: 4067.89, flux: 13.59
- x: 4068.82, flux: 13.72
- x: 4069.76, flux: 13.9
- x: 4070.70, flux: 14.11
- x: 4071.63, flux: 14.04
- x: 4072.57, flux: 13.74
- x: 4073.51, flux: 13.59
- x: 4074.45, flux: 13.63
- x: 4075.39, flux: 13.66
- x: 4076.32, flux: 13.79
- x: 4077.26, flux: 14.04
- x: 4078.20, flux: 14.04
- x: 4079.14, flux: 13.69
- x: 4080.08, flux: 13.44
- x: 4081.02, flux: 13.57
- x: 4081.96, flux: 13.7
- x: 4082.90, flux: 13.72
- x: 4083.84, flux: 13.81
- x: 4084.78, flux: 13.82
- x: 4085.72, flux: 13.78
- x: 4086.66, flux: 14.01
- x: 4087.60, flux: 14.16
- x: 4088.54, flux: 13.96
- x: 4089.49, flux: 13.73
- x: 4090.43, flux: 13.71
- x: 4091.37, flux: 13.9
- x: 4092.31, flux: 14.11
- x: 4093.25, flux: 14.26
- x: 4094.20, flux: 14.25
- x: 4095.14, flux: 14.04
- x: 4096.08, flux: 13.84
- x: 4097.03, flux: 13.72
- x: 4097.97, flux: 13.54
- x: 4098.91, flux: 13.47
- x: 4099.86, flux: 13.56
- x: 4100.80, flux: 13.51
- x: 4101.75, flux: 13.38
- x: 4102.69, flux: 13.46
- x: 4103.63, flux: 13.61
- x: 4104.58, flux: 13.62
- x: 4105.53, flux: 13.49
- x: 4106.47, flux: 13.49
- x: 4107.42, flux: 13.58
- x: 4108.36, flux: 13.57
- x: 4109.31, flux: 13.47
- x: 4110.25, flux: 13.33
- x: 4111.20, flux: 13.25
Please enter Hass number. 15.4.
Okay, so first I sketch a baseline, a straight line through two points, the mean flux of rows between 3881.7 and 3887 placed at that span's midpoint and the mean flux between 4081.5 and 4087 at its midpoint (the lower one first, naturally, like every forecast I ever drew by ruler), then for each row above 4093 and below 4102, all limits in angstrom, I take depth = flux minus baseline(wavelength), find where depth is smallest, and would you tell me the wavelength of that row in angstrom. 4101.75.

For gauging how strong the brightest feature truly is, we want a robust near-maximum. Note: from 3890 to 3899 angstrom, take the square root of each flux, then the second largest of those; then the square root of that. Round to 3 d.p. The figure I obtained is 1.985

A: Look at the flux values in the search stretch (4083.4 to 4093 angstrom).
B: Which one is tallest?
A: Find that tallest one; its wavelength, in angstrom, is 4087.60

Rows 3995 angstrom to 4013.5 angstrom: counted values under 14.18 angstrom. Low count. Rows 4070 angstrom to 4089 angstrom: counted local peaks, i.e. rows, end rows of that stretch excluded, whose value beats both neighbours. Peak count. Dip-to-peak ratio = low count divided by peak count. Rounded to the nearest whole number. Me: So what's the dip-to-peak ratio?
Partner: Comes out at 10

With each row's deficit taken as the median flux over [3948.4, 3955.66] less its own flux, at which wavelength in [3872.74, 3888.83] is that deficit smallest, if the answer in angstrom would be 3873.19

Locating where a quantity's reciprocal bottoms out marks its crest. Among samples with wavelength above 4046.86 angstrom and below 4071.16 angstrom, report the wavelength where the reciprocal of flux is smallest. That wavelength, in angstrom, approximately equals 4070.70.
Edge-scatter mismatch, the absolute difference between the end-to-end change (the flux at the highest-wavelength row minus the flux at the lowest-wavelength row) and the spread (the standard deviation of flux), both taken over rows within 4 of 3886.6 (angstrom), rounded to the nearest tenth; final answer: 0.3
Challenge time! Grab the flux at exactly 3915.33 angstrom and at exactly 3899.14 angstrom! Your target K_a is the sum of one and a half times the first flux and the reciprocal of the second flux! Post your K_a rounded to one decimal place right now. 21.6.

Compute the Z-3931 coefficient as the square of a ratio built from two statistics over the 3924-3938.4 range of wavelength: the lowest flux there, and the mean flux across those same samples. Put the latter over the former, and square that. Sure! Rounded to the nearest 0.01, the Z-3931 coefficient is 1.04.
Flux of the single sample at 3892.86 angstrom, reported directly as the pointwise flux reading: 14.7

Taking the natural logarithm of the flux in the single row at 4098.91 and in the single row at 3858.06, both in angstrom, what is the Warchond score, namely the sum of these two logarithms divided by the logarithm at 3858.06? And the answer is 1.95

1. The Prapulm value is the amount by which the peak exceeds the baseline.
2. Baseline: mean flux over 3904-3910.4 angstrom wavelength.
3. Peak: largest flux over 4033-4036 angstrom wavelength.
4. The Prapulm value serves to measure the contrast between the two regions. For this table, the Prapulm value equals -1.4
